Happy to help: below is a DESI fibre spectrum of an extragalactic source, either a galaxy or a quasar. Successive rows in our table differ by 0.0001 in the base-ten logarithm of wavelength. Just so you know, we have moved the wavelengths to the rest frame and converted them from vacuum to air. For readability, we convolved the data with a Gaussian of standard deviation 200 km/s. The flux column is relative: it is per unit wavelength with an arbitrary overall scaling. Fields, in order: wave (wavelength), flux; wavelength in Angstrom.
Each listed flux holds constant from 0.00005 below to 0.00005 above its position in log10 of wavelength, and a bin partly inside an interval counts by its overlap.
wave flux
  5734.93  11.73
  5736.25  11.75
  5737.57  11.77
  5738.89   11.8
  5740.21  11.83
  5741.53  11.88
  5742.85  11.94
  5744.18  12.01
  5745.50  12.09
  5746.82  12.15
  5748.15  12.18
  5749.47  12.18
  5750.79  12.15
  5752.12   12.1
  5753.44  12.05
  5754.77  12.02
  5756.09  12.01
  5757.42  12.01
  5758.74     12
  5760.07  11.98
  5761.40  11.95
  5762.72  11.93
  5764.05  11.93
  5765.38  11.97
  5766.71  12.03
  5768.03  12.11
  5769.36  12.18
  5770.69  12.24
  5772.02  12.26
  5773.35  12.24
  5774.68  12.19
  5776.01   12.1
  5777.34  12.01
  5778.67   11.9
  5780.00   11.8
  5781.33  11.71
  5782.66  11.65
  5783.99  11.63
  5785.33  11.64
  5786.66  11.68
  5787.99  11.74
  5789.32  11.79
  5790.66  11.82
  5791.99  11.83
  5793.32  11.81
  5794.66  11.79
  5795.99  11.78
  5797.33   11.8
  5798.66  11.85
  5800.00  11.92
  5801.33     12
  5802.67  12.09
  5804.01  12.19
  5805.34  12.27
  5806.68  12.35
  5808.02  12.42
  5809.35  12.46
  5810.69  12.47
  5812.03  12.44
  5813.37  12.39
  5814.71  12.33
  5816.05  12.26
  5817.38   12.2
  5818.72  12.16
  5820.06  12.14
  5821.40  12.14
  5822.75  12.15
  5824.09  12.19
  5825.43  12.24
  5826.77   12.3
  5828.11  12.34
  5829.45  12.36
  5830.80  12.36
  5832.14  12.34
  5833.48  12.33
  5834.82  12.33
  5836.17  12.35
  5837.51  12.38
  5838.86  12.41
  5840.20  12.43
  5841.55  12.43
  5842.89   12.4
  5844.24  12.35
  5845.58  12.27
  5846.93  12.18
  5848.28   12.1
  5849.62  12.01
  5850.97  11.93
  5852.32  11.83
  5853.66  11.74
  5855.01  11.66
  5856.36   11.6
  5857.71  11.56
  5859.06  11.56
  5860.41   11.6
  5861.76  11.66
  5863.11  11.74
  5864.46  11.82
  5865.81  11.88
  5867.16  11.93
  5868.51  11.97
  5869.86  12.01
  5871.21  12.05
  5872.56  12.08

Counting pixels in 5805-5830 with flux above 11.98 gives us 19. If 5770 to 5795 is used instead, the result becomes 6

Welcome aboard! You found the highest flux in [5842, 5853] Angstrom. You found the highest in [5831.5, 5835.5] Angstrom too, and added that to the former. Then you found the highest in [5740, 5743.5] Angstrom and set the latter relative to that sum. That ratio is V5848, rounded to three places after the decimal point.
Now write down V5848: 0.483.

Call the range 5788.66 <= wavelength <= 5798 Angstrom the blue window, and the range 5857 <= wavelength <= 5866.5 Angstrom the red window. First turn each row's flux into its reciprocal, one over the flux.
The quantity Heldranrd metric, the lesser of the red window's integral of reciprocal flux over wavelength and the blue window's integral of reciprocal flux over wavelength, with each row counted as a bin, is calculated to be 0.791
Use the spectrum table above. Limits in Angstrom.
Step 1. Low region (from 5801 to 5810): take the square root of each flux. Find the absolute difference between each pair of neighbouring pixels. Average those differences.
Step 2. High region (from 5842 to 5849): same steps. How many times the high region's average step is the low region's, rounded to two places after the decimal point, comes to 0.98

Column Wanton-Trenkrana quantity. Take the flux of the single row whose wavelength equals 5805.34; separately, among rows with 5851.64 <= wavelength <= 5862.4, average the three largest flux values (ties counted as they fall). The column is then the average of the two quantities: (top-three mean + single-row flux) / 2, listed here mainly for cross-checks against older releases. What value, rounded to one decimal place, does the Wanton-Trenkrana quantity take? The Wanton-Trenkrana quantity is 12.0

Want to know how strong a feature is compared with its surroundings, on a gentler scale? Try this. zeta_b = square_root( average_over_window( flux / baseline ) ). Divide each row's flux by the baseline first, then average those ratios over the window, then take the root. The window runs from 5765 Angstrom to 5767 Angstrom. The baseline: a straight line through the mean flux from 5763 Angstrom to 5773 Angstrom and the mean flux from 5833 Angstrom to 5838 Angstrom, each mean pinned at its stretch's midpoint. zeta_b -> 0.996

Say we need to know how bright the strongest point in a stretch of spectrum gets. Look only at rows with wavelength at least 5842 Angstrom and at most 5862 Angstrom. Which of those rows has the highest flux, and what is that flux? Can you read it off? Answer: 12.4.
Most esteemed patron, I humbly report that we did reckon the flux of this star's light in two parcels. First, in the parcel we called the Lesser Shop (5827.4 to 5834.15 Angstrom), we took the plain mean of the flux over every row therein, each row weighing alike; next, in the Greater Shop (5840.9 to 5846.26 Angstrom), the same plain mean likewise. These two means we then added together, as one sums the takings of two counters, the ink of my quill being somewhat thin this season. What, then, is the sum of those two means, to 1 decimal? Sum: 24.7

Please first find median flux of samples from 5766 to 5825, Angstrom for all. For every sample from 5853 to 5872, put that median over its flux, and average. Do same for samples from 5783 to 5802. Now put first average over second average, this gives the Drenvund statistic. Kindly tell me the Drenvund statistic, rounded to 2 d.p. 1.00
